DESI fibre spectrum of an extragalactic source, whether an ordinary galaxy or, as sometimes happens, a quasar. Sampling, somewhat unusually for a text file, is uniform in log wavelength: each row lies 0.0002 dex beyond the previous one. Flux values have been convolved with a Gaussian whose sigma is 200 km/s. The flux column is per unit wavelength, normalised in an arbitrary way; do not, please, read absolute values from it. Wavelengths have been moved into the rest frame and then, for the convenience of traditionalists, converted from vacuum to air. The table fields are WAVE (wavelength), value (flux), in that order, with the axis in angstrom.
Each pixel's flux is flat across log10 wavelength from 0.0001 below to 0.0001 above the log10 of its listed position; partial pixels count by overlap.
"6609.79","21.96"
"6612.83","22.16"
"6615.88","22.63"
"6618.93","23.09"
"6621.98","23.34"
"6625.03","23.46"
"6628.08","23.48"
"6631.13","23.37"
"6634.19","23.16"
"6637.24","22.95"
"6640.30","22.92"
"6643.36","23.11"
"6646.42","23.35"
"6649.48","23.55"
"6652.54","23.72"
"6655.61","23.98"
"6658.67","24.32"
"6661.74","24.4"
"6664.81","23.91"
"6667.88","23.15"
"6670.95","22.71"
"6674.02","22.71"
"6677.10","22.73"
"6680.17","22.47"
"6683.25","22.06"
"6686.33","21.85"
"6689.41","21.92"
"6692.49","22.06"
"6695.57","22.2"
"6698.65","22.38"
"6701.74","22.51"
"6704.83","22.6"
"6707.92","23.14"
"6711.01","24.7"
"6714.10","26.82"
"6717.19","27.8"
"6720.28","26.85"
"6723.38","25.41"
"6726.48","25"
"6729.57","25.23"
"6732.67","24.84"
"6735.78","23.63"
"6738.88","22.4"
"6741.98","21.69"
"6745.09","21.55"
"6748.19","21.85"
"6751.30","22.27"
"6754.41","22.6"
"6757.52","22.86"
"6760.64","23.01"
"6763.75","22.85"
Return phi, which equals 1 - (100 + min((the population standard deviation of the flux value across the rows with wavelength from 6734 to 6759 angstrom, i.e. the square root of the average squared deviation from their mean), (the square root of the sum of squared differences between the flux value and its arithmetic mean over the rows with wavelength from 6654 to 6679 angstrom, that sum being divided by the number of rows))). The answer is -99.6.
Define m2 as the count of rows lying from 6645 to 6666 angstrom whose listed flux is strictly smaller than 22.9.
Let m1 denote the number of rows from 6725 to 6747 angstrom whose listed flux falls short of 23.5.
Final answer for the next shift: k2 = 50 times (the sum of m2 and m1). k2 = 150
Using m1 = 3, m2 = 0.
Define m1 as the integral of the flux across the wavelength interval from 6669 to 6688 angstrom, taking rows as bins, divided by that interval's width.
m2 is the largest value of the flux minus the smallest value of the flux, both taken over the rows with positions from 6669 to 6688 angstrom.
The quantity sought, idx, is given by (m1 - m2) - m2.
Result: 20.7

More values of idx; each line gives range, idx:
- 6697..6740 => 13.7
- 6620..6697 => 18.0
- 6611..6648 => 20.4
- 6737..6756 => 20.0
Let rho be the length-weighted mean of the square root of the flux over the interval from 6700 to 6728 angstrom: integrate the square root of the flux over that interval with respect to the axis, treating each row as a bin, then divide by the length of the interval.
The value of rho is 4.99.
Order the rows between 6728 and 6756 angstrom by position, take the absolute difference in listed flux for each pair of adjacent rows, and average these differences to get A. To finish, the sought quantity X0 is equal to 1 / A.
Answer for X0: 1.7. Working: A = 0.6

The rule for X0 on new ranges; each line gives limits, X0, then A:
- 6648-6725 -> 2.0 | 0.5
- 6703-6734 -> 1.0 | 1.0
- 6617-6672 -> 4.1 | 0.2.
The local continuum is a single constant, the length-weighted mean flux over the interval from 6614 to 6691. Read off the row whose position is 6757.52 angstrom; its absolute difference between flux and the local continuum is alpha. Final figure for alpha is 0.27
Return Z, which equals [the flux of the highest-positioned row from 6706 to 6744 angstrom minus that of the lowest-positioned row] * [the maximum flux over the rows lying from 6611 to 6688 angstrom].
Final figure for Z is -35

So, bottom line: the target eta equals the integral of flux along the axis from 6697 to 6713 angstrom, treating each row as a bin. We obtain 371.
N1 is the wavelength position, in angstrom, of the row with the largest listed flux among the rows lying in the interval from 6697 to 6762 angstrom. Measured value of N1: 6717.19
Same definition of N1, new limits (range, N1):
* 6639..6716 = 6714.10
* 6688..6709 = 6707.92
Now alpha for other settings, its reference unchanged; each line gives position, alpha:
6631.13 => 0.24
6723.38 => 2.28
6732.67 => 1.71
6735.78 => 0.50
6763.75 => 0.28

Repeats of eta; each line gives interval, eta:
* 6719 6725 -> 156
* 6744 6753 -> 197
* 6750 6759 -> 203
